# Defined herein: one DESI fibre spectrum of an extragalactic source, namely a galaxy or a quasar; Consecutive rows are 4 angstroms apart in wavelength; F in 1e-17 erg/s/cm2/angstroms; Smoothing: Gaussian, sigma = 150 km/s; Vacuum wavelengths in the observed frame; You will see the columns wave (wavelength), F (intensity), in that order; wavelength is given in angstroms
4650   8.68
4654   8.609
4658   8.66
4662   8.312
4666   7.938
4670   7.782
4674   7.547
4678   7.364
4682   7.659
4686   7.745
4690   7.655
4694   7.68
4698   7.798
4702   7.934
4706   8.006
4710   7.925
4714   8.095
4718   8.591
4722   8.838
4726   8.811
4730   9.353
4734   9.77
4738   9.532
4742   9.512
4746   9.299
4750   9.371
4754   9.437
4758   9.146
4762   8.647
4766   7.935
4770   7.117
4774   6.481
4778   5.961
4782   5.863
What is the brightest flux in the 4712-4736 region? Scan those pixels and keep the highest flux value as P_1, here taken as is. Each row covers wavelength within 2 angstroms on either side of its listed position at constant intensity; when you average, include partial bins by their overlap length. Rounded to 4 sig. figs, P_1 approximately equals 9.770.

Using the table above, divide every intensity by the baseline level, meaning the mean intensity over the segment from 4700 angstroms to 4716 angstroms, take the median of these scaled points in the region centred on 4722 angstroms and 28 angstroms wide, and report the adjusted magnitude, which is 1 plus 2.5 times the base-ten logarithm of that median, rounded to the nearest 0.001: 1.106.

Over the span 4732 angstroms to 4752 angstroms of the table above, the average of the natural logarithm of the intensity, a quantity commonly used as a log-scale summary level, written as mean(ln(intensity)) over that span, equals 2.25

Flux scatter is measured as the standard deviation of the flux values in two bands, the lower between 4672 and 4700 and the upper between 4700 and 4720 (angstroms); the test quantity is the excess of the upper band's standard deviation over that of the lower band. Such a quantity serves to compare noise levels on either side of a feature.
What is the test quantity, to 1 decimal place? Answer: 0.1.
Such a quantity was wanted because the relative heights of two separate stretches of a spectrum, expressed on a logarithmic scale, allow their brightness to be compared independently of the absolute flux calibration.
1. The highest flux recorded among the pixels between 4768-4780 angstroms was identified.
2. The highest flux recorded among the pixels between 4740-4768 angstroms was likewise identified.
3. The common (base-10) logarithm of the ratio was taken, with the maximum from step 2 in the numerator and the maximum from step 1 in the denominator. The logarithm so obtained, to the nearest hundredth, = 0.13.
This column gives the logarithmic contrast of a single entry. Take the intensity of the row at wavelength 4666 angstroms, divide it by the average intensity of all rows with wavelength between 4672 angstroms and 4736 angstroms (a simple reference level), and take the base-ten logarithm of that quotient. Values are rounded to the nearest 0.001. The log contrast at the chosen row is -0.013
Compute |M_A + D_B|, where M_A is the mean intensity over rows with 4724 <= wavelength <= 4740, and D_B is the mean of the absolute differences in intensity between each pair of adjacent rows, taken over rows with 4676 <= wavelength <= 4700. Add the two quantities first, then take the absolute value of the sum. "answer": 9.49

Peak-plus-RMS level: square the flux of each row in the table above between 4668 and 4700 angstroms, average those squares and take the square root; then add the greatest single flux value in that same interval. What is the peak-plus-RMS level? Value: 15.5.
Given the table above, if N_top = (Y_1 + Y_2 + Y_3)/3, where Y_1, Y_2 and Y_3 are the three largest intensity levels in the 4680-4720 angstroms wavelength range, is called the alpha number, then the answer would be 8.2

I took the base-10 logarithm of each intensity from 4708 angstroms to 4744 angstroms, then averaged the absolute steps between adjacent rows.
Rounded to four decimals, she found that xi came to 0.0131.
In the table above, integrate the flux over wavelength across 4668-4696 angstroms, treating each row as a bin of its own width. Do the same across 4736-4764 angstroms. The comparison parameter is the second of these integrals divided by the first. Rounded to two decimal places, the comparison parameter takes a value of 1.22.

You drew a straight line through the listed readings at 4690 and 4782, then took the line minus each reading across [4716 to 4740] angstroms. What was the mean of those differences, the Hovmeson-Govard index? -2.2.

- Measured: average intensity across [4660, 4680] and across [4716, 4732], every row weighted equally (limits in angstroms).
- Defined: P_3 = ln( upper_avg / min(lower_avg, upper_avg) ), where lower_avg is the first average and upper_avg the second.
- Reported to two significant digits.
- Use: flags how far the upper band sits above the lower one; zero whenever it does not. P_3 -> 0.13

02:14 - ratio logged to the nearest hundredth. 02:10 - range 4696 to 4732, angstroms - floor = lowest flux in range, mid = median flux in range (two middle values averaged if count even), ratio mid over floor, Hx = 1.04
